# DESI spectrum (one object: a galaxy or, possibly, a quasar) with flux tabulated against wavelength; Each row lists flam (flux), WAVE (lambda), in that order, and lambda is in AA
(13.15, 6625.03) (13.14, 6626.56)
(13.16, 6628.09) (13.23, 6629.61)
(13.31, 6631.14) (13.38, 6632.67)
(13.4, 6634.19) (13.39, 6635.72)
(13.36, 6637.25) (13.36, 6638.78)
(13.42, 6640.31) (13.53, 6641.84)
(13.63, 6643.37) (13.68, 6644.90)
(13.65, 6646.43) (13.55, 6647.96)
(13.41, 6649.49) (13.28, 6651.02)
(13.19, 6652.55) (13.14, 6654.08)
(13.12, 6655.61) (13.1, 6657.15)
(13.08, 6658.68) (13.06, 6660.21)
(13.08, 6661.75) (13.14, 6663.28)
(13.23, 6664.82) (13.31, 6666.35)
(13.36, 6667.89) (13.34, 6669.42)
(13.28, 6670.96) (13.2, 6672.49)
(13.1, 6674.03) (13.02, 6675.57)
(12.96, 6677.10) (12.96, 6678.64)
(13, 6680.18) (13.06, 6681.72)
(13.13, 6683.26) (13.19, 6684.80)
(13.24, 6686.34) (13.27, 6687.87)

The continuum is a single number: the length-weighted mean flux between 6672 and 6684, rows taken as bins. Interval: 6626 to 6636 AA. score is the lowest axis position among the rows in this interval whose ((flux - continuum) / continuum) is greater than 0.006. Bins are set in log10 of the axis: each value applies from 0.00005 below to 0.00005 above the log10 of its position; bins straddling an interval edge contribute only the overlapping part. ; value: 6626.56 AA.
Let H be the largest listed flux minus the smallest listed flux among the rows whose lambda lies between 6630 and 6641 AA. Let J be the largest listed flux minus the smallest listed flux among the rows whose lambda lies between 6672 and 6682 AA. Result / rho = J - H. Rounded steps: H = 0.11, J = 0.240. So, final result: 0.13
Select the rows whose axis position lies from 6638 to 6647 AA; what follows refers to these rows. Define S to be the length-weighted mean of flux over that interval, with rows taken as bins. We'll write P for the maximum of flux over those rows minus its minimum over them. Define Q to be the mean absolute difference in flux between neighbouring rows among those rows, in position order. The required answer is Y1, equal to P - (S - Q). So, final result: -13.15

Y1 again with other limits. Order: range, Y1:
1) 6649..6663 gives -12.76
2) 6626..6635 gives -12.96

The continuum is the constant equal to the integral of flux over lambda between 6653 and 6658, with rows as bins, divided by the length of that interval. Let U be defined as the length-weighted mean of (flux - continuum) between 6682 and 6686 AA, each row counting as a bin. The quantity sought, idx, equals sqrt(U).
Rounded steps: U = 0.03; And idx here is 0.18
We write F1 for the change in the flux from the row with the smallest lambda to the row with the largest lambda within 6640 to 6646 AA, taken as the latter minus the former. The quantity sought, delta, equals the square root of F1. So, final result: 0.510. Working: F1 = 0.260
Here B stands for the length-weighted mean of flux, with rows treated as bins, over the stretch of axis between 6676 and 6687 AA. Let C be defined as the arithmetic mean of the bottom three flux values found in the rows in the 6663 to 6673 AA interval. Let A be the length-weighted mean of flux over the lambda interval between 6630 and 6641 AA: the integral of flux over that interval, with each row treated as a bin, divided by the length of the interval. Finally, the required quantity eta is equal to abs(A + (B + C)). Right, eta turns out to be 39.6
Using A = 13.36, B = 13.1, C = 13.2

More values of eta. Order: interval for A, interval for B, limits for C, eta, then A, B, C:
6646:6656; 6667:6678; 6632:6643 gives 39.9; 13.34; 13.2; 13.4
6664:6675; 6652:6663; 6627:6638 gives 39.6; 13.25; 13.1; 13.2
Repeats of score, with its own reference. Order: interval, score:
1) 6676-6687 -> 6683.26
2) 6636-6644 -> 6637.25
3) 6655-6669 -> 6663.28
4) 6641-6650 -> 6641.84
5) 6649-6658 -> 6649.49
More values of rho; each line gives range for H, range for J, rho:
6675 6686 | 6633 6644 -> 0.04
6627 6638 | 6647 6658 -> 0.21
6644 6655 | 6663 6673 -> -0.32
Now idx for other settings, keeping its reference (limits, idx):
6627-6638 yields 0.44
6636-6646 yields 0.61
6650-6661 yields 0.14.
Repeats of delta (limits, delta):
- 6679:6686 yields 0.436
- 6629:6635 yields 0.412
